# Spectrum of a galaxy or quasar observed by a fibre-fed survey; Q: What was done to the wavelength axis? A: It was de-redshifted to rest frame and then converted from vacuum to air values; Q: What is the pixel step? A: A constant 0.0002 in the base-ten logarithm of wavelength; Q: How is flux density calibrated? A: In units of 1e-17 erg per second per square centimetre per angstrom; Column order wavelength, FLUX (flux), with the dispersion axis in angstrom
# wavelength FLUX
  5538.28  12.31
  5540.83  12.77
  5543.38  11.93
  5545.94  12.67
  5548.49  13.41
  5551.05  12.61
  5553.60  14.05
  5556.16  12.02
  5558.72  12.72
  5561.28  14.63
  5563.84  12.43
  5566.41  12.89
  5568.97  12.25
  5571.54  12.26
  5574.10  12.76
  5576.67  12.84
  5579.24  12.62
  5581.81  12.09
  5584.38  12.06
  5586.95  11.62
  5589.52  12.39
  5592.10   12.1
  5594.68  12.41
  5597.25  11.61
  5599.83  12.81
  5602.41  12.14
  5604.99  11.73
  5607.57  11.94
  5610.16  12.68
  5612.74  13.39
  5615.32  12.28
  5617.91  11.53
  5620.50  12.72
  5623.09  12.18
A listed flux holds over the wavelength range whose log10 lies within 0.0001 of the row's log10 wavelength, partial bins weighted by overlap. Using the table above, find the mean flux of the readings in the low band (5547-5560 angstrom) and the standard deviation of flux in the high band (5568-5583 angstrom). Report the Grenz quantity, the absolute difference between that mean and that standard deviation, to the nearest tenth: 12.7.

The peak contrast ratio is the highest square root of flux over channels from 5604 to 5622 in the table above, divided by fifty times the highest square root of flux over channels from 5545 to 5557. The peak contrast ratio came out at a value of 0.0195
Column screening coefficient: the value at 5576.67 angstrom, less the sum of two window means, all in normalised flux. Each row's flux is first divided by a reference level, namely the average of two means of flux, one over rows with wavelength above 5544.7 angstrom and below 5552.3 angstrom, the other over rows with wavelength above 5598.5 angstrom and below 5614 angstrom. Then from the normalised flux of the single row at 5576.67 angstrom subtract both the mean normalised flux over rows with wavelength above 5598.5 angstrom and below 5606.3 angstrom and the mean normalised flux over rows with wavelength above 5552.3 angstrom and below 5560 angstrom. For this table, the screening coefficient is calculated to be -0.97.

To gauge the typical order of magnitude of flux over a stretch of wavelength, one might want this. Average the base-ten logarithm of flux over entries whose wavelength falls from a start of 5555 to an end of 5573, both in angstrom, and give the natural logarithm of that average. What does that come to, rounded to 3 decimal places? 0.099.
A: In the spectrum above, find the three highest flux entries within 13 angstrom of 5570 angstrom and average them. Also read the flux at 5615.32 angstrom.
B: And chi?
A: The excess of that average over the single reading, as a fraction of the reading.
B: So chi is 0.10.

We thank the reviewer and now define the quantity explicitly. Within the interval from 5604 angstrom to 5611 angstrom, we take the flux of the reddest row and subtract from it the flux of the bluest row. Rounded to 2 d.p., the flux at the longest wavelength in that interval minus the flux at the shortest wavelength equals 0.95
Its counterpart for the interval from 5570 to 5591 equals 0.13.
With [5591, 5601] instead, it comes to 0.71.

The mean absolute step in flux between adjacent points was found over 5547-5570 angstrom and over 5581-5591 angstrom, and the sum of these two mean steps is 1.69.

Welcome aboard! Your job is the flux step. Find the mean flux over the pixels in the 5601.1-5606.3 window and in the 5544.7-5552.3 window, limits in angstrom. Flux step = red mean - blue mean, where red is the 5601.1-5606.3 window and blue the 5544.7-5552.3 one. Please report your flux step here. -1.0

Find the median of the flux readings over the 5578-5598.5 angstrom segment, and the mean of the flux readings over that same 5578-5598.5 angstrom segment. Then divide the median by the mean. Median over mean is 1.00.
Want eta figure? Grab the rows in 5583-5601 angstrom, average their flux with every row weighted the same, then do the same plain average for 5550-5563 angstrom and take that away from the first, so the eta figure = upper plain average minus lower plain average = -1.06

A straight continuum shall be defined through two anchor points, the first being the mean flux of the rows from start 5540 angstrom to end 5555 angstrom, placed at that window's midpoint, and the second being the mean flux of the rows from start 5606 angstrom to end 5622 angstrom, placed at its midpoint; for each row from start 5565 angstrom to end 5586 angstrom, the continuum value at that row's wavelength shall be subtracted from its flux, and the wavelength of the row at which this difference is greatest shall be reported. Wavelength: 5576.67 angstrom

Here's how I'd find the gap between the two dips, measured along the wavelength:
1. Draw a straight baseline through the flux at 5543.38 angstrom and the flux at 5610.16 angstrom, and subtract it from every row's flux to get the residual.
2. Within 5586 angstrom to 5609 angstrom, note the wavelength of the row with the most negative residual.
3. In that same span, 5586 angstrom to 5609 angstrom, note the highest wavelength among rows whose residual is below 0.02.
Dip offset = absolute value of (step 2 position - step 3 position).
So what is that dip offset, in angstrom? 10.3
